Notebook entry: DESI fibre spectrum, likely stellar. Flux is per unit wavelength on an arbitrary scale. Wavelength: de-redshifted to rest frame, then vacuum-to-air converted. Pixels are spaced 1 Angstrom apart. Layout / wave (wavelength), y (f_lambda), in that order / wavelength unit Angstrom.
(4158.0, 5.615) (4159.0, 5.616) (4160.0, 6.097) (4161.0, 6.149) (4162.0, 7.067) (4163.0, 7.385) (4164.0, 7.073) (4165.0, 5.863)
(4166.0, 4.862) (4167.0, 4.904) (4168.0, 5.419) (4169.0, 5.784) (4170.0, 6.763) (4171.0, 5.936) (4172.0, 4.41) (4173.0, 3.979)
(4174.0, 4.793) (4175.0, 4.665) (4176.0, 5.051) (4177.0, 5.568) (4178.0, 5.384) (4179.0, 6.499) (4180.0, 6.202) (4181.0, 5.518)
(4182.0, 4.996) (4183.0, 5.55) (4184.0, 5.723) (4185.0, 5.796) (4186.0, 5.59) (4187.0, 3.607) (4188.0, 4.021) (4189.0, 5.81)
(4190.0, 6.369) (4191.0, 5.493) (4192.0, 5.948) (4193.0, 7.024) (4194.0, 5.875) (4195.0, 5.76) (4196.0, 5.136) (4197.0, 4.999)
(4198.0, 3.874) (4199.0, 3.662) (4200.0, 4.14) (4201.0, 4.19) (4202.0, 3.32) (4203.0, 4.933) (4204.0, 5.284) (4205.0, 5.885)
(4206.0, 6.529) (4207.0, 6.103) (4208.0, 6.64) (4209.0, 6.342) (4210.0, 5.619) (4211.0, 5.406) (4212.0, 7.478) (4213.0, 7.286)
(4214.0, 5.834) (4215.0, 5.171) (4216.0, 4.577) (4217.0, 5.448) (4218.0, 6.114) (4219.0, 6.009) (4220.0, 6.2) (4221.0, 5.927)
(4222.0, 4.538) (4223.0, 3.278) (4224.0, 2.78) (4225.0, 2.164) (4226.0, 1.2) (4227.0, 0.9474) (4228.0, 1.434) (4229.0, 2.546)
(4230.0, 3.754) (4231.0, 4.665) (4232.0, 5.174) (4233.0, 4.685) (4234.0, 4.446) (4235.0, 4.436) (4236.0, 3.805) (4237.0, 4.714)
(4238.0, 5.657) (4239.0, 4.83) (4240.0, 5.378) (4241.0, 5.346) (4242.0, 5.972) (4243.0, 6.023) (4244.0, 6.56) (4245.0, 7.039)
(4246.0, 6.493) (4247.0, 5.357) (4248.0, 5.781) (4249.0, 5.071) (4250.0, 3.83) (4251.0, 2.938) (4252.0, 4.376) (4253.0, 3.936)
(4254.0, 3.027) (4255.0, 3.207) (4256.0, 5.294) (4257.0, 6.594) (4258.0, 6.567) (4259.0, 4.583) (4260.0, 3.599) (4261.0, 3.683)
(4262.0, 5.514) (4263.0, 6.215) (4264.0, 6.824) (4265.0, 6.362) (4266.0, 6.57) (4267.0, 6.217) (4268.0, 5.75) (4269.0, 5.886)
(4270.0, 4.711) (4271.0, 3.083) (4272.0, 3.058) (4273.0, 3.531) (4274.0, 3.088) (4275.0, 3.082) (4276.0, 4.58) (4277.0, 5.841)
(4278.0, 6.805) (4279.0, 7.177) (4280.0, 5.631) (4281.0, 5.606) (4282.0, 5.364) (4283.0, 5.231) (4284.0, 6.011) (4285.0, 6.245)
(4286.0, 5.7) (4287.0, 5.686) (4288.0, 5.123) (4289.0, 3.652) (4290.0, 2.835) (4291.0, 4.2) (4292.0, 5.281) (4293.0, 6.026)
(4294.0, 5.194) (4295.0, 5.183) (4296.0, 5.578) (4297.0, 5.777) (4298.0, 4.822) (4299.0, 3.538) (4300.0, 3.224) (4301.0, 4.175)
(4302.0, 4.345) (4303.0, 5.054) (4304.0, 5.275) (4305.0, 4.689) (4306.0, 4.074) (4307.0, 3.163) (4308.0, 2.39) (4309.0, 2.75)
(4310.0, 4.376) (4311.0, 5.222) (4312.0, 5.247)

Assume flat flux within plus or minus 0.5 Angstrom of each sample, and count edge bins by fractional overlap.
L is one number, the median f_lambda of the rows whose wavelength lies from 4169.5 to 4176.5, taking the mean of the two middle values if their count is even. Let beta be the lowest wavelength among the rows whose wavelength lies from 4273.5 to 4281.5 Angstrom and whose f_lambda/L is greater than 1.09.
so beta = 4277.0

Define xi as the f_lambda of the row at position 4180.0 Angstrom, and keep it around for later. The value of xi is 6.202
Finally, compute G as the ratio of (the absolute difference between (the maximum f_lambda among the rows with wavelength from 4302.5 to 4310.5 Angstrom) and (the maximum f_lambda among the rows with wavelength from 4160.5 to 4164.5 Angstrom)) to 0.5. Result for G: 4.2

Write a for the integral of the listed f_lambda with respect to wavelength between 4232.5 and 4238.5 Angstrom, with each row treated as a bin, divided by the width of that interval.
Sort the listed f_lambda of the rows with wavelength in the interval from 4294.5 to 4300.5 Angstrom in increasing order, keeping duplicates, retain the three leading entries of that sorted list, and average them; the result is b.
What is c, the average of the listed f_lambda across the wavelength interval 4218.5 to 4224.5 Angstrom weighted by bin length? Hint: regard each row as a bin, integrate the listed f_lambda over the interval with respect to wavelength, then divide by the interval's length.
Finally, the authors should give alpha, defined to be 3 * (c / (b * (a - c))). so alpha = -23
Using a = 4.62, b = 3.9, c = 4.8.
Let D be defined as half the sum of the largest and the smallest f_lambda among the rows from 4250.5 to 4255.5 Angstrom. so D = 3.7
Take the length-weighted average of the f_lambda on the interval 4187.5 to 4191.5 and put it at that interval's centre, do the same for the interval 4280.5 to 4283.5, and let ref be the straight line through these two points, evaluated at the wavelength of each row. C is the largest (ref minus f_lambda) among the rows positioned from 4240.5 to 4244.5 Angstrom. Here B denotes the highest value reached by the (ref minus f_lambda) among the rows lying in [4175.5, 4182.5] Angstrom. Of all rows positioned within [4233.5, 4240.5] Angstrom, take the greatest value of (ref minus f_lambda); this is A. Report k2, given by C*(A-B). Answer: 0.1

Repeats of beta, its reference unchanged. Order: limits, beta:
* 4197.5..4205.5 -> 4204.0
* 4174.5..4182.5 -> 4177.0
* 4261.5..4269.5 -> 4262.0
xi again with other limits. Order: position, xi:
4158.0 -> 5.615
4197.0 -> 4.999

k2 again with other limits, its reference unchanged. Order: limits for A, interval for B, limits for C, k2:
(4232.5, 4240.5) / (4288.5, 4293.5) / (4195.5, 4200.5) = -1.7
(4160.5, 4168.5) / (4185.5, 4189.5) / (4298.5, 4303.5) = -2.7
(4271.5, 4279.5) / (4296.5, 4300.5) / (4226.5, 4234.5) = 0.8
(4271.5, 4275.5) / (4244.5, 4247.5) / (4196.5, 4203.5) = 4.8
